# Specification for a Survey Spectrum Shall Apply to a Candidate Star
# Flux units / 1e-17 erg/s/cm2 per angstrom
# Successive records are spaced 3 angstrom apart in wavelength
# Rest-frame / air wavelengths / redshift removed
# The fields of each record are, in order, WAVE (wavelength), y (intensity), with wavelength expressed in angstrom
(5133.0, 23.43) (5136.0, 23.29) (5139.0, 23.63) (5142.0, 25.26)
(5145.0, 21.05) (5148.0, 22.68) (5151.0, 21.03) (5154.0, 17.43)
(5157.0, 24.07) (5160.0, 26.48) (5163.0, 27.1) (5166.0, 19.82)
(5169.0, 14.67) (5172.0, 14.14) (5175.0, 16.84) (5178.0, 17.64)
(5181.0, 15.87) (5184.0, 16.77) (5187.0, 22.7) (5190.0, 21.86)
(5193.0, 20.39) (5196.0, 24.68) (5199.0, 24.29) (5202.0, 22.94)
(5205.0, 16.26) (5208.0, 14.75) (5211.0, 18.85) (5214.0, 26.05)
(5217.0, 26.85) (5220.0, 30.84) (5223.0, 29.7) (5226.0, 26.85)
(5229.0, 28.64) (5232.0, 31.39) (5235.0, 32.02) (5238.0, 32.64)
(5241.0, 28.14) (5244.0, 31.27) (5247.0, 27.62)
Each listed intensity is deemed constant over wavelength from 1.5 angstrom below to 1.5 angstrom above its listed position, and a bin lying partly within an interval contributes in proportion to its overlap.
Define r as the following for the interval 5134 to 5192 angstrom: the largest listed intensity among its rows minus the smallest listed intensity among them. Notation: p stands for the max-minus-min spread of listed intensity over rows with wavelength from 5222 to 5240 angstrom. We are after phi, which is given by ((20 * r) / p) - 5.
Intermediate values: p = 6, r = 13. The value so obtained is 40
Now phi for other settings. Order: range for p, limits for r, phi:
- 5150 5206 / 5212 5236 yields 4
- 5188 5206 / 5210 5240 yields 28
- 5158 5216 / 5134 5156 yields 7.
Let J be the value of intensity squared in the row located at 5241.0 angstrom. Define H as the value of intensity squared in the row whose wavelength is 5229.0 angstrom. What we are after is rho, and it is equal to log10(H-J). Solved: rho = 1.5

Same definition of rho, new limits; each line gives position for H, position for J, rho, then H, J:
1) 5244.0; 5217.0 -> 2.4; 978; 721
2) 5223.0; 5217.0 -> 2.2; 882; 721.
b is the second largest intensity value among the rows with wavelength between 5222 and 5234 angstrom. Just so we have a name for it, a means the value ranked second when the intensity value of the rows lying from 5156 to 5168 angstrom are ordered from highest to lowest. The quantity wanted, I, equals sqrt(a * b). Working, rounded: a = 26.48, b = 29.7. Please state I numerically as 28.0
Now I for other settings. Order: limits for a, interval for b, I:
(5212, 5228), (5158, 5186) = 28.0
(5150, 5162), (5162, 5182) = 21.8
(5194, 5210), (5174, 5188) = 20.7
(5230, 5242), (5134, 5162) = 28.4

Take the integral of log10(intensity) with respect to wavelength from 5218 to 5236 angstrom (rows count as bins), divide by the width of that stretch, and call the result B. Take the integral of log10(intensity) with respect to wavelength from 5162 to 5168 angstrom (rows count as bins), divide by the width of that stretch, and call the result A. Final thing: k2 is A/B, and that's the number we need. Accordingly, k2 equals 0.91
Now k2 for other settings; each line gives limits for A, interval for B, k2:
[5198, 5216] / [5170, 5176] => 1.10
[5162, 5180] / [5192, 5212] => 0.96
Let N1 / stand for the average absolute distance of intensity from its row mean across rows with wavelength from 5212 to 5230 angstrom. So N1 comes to 1.57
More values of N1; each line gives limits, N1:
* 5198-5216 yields 3.90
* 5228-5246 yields 1.53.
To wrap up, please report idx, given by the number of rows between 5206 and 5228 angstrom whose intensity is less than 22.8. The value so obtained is 2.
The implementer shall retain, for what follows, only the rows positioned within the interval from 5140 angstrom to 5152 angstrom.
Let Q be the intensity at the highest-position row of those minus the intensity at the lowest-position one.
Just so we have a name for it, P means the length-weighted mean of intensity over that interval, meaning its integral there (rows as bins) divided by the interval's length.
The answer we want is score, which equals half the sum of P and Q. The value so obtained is 9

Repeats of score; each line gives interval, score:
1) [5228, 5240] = 18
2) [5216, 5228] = 14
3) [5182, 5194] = 12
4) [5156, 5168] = 10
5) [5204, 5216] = 15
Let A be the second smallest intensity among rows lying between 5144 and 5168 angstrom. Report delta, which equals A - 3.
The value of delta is 17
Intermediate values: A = 19.82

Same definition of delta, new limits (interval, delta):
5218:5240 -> 26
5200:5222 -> 13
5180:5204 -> 14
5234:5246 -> 28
